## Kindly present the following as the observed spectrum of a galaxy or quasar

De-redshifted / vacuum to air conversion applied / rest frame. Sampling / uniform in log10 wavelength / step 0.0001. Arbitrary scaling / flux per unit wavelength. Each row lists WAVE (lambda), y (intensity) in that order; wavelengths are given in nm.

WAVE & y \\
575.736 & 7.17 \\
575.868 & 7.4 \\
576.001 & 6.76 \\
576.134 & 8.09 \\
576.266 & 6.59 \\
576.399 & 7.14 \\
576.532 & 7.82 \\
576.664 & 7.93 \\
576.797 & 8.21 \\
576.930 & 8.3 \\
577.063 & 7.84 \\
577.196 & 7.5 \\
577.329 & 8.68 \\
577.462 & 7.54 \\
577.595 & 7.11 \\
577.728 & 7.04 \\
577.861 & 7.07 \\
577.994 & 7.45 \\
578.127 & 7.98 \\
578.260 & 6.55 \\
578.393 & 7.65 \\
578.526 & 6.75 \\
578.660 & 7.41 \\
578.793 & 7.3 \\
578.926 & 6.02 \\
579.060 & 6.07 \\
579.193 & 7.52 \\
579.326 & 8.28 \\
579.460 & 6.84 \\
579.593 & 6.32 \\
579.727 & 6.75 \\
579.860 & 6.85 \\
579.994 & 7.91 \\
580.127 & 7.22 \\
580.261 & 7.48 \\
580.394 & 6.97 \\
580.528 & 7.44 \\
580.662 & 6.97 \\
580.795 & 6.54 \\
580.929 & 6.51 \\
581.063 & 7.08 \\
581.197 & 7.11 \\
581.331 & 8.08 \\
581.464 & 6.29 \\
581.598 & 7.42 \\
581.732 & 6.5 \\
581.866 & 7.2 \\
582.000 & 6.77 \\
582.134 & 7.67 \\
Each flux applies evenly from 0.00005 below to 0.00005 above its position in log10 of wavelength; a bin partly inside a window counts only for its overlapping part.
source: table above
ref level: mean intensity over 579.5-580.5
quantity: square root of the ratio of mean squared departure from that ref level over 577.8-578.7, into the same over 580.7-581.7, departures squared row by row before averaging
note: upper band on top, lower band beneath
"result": 1.1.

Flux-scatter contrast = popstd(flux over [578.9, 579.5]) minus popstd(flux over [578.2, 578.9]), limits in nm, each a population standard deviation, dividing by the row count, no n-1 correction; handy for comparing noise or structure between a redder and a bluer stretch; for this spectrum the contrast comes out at 0.45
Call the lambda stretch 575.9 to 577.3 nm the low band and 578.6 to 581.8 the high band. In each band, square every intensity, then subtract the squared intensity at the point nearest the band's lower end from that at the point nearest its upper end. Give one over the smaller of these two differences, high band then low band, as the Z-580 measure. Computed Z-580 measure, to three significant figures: -0.0790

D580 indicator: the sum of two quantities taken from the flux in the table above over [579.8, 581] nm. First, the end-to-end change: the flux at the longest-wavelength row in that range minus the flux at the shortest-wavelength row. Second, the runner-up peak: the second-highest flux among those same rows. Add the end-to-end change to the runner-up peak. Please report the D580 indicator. 7.1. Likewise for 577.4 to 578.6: 6.9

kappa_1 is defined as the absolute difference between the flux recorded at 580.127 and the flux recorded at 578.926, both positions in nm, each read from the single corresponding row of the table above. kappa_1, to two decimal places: 1.20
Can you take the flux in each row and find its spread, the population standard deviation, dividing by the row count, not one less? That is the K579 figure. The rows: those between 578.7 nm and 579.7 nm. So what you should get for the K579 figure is 0.78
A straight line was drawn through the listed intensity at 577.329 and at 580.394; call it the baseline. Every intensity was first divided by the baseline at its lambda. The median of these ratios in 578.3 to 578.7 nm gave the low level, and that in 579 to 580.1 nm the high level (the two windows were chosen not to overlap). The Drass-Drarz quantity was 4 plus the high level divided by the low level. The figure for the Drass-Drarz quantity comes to 5.00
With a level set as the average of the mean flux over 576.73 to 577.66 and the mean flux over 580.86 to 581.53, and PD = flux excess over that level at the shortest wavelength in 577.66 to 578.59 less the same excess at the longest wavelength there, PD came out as 0.29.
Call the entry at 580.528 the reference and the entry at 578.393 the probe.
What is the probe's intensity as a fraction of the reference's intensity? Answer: 1.03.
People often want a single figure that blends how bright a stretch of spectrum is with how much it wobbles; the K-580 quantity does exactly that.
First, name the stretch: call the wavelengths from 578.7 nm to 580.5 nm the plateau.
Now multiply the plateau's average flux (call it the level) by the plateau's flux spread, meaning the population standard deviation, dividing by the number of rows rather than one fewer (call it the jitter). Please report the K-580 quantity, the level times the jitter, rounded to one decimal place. 4.6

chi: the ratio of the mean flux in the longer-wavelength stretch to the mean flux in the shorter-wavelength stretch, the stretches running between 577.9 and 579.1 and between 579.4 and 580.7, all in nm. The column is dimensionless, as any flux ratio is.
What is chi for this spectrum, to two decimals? 1.01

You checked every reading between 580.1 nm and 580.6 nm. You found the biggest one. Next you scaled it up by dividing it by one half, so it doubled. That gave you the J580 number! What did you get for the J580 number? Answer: 15.0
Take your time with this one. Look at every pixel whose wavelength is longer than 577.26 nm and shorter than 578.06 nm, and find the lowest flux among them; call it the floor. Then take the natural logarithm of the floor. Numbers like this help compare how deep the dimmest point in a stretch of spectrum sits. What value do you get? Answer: 1.95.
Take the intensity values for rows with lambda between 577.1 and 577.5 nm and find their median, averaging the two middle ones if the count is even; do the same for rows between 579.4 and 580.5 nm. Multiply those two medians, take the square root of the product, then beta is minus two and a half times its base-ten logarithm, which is -2.15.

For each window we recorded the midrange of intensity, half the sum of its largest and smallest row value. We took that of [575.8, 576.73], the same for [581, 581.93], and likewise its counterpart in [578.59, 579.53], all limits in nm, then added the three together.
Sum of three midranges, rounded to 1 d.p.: 21.7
